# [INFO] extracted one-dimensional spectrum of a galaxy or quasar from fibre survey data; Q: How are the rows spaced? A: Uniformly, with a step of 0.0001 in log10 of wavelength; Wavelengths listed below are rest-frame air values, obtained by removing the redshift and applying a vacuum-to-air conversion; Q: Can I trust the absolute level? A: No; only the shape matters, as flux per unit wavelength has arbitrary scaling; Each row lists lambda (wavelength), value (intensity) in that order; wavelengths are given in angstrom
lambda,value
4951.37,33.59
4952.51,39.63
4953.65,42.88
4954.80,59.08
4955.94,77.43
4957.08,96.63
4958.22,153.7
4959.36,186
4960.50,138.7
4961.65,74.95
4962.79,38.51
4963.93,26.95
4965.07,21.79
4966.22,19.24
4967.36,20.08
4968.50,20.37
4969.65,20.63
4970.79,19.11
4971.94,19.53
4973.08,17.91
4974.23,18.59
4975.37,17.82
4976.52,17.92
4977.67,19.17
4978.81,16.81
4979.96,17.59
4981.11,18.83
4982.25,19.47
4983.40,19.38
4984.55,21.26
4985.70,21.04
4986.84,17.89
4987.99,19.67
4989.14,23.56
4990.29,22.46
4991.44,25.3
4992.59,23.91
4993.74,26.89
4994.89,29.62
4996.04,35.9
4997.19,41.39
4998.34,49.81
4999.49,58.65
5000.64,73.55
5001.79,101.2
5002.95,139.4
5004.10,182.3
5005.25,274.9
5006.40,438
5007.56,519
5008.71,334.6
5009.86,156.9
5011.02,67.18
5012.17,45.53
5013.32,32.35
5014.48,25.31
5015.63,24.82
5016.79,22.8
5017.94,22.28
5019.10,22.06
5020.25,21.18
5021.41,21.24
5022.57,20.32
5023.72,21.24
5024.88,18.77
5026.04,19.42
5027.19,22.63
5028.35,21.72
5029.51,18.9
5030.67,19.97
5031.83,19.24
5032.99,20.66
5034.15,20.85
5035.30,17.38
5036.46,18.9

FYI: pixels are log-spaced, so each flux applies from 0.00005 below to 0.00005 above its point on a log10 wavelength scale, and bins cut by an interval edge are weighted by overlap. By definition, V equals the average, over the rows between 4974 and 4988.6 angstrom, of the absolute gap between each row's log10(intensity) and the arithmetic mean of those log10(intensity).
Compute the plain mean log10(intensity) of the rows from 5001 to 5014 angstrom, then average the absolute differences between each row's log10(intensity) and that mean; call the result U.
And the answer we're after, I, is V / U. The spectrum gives 0.08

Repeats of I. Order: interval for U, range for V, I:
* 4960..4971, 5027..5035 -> 0.10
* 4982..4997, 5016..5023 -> 0.23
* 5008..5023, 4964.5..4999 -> 0.28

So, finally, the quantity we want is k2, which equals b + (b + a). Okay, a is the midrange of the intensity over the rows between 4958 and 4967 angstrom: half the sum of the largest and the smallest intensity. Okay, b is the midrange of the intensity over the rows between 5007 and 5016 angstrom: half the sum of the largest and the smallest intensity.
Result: 646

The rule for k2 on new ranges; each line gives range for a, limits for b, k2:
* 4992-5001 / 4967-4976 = 87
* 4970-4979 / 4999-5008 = 596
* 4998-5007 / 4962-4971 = 302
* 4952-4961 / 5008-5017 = 470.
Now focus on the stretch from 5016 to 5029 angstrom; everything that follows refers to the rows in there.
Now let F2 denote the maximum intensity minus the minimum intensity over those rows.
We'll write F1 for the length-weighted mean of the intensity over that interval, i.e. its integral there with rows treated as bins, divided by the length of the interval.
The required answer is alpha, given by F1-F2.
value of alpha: 17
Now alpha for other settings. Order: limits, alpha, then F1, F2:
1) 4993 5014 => -349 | 143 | 492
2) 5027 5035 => 17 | 20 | 4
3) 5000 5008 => -205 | 241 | 445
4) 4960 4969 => -75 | 45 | 119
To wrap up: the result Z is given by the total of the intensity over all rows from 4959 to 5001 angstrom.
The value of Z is 1280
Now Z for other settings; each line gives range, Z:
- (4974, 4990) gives 269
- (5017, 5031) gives 250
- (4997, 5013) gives 2482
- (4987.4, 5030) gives 3025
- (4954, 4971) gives 973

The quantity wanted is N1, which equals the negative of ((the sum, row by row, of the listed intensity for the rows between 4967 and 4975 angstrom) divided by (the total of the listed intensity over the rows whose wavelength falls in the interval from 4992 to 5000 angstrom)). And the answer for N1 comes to -0.5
